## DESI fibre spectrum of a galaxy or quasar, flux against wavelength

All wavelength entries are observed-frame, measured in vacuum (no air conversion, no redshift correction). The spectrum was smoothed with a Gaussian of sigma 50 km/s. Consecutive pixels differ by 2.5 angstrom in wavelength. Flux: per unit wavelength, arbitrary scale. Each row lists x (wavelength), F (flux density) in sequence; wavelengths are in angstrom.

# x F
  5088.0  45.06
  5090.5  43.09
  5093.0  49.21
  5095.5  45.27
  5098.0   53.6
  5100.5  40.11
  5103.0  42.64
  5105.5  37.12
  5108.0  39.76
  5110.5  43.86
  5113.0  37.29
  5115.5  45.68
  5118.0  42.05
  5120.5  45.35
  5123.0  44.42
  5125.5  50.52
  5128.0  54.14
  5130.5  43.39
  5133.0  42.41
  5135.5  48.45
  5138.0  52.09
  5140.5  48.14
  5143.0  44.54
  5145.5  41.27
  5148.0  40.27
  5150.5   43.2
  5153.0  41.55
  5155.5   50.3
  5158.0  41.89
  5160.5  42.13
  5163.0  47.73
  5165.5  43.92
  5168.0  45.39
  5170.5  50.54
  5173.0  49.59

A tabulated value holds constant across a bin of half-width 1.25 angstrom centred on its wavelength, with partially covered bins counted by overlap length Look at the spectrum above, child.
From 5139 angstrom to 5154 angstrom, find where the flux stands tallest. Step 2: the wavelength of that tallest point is 5140.5 angstrom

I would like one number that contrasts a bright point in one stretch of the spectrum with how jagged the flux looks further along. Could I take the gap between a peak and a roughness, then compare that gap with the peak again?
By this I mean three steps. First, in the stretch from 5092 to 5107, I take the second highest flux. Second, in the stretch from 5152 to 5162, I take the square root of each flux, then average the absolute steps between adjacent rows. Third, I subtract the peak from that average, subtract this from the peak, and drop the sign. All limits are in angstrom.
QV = 98.0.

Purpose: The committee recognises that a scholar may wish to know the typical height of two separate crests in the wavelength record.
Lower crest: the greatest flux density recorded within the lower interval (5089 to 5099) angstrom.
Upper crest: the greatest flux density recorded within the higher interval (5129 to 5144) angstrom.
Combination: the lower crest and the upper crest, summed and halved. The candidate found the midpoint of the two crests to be 52.8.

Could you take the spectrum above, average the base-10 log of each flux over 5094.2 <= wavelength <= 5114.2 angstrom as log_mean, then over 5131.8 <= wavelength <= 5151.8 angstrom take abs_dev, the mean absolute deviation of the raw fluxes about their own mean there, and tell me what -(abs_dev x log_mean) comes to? -5.50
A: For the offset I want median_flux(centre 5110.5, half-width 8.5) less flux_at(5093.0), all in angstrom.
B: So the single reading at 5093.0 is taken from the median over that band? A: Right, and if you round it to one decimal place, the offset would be -7.2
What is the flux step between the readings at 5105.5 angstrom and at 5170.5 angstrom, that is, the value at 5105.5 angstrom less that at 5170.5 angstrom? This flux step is -13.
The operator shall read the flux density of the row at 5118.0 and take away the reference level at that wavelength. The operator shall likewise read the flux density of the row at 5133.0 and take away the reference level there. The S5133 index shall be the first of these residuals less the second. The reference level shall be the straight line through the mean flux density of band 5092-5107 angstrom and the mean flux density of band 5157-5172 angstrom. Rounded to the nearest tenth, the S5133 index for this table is -0.2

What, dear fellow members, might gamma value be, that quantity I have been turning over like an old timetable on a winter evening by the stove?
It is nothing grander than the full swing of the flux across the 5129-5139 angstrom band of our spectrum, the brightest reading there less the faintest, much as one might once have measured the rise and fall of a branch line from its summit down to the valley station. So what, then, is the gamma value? 10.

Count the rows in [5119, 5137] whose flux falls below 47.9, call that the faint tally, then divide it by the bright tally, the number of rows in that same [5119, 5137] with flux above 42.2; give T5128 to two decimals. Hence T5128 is 0.57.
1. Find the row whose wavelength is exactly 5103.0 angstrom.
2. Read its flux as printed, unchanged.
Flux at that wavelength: 42.64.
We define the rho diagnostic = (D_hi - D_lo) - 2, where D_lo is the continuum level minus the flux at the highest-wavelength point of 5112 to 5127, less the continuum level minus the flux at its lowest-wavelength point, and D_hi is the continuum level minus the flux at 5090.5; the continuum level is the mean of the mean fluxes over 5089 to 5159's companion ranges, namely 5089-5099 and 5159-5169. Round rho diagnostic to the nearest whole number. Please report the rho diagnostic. 14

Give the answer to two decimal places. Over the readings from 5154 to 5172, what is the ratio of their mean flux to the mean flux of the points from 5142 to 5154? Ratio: 1.09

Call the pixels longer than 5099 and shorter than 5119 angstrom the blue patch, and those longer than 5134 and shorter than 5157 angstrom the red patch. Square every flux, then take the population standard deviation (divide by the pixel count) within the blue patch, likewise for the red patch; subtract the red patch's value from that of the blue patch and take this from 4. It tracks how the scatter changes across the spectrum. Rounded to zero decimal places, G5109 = 144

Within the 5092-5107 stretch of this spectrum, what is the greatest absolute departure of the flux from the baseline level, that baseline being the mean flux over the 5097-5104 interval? 8.3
